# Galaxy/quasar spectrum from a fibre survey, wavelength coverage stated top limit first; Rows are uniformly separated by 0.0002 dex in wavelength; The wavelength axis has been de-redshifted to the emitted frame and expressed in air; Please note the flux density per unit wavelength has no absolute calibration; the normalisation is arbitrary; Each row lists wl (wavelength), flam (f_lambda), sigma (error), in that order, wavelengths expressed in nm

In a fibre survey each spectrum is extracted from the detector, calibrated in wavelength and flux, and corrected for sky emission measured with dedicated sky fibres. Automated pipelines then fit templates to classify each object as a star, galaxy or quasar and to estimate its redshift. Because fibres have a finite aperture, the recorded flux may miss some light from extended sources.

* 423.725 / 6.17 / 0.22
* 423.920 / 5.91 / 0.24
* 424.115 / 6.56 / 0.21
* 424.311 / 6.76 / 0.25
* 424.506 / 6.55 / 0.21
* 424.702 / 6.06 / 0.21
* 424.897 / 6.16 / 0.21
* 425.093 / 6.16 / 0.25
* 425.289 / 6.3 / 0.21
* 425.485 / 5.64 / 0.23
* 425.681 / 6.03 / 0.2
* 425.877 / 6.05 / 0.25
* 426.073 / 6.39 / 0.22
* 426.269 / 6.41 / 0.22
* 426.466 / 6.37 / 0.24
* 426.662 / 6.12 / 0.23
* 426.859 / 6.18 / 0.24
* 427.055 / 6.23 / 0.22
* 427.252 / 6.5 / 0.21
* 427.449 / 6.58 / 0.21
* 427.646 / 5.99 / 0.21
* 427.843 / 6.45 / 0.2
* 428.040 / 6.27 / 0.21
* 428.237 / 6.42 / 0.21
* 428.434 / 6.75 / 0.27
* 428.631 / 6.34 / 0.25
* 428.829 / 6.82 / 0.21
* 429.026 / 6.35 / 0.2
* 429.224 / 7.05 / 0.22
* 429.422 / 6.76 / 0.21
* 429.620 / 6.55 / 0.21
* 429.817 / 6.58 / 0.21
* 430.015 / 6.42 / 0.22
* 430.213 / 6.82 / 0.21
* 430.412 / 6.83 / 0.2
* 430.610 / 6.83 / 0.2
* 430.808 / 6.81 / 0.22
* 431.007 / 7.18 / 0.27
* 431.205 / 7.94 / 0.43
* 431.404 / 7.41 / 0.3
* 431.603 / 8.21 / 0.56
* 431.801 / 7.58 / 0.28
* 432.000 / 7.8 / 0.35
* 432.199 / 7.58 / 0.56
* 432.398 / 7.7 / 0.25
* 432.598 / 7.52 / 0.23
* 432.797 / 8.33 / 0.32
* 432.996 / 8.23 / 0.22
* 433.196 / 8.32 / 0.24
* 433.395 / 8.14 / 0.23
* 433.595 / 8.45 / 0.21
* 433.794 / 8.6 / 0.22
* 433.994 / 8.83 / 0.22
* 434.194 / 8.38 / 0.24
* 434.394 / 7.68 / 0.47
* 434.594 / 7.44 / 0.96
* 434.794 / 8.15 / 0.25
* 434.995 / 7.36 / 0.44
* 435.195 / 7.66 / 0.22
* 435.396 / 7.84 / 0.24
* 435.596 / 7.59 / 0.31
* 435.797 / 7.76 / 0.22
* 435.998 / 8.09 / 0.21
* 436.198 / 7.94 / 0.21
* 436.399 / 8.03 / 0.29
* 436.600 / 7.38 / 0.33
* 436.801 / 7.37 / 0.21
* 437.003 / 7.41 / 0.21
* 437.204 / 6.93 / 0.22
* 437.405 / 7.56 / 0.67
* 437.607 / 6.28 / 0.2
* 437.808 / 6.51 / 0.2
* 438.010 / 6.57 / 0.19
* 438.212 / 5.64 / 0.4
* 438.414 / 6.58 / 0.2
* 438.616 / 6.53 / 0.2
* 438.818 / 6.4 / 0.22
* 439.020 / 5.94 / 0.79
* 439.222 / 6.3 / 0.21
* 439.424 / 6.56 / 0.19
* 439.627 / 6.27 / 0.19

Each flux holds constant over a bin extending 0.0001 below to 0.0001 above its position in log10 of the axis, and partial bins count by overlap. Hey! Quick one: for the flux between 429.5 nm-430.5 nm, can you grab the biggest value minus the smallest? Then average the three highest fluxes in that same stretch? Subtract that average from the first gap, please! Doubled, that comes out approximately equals -12.7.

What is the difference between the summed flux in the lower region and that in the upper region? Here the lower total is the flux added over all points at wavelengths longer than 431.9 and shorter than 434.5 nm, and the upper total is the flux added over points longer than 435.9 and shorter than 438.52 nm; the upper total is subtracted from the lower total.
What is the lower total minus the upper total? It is 13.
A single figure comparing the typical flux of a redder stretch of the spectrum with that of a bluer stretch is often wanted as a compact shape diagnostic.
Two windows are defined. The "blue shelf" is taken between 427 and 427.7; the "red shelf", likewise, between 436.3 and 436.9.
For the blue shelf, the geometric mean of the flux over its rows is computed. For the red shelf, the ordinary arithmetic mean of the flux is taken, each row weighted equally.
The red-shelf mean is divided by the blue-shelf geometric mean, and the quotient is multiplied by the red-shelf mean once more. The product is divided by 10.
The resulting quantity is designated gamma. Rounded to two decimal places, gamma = 0.91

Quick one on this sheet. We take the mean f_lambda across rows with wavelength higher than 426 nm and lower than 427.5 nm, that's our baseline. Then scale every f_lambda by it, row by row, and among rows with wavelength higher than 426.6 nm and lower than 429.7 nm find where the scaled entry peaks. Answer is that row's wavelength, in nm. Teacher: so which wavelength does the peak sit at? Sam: 429.224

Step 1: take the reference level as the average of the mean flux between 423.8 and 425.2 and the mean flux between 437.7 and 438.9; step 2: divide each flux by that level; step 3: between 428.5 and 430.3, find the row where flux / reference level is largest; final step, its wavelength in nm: 429.224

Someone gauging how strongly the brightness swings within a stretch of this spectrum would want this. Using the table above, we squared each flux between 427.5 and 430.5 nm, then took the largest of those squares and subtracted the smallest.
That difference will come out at 14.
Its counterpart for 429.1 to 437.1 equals 37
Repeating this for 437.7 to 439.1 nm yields 11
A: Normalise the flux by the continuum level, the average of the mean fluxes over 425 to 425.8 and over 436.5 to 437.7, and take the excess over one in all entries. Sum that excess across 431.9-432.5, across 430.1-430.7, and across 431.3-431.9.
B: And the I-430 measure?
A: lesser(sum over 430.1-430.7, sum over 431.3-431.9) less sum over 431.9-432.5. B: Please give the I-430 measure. -0.39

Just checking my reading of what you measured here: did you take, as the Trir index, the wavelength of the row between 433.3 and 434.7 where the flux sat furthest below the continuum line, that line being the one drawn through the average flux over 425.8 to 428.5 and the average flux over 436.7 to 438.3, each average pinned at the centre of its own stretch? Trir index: 434.594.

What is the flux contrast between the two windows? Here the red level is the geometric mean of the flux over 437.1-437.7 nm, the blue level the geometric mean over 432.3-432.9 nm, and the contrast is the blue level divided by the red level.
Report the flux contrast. 1.14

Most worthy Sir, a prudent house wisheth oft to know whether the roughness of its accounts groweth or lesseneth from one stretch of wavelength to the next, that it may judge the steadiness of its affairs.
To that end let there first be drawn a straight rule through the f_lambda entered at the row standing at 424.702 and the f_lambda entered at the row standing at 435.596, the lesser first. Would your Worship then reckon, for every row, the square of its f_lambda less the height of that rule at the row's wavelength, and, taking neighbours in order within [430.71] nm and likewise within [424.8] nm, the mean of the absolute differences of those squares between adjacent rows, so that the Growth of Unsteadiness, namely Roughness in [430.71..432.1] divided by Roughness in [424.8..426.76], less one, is 10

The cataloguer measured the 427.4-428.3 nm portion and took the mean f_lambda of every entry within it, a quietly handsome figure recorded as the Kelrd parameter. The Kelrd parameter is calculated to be 6.3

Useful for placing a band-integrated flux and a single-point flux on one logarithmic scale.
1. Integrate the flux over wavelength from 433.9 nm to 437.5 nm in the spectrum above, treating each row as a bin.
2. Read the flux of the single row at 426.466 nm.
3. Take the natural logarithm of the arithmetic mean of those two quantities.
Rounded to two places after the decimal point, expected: 2.84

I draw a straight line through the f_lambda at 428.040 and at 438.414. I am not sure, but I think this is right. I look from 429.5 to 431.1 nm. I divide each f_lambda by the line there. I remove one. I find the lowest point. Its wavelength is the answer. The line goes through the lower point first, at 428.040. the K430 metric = 430.015 nm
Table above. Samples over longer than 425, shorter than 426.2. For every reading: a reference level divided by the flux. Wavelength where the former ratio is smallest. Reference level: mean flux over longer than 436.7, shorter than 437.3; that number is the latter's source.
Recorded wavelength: 426.073 nm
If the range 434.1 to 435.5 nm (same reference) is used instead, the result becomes 434.194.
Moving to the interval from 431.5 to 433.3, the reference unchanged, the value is 432.797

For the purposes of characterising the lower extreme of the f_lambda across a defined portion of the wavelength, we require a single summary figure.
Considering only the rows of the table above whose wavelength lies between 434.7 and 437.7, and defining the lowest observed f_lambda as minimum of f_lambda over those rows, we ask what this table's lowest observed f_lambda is 6.28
